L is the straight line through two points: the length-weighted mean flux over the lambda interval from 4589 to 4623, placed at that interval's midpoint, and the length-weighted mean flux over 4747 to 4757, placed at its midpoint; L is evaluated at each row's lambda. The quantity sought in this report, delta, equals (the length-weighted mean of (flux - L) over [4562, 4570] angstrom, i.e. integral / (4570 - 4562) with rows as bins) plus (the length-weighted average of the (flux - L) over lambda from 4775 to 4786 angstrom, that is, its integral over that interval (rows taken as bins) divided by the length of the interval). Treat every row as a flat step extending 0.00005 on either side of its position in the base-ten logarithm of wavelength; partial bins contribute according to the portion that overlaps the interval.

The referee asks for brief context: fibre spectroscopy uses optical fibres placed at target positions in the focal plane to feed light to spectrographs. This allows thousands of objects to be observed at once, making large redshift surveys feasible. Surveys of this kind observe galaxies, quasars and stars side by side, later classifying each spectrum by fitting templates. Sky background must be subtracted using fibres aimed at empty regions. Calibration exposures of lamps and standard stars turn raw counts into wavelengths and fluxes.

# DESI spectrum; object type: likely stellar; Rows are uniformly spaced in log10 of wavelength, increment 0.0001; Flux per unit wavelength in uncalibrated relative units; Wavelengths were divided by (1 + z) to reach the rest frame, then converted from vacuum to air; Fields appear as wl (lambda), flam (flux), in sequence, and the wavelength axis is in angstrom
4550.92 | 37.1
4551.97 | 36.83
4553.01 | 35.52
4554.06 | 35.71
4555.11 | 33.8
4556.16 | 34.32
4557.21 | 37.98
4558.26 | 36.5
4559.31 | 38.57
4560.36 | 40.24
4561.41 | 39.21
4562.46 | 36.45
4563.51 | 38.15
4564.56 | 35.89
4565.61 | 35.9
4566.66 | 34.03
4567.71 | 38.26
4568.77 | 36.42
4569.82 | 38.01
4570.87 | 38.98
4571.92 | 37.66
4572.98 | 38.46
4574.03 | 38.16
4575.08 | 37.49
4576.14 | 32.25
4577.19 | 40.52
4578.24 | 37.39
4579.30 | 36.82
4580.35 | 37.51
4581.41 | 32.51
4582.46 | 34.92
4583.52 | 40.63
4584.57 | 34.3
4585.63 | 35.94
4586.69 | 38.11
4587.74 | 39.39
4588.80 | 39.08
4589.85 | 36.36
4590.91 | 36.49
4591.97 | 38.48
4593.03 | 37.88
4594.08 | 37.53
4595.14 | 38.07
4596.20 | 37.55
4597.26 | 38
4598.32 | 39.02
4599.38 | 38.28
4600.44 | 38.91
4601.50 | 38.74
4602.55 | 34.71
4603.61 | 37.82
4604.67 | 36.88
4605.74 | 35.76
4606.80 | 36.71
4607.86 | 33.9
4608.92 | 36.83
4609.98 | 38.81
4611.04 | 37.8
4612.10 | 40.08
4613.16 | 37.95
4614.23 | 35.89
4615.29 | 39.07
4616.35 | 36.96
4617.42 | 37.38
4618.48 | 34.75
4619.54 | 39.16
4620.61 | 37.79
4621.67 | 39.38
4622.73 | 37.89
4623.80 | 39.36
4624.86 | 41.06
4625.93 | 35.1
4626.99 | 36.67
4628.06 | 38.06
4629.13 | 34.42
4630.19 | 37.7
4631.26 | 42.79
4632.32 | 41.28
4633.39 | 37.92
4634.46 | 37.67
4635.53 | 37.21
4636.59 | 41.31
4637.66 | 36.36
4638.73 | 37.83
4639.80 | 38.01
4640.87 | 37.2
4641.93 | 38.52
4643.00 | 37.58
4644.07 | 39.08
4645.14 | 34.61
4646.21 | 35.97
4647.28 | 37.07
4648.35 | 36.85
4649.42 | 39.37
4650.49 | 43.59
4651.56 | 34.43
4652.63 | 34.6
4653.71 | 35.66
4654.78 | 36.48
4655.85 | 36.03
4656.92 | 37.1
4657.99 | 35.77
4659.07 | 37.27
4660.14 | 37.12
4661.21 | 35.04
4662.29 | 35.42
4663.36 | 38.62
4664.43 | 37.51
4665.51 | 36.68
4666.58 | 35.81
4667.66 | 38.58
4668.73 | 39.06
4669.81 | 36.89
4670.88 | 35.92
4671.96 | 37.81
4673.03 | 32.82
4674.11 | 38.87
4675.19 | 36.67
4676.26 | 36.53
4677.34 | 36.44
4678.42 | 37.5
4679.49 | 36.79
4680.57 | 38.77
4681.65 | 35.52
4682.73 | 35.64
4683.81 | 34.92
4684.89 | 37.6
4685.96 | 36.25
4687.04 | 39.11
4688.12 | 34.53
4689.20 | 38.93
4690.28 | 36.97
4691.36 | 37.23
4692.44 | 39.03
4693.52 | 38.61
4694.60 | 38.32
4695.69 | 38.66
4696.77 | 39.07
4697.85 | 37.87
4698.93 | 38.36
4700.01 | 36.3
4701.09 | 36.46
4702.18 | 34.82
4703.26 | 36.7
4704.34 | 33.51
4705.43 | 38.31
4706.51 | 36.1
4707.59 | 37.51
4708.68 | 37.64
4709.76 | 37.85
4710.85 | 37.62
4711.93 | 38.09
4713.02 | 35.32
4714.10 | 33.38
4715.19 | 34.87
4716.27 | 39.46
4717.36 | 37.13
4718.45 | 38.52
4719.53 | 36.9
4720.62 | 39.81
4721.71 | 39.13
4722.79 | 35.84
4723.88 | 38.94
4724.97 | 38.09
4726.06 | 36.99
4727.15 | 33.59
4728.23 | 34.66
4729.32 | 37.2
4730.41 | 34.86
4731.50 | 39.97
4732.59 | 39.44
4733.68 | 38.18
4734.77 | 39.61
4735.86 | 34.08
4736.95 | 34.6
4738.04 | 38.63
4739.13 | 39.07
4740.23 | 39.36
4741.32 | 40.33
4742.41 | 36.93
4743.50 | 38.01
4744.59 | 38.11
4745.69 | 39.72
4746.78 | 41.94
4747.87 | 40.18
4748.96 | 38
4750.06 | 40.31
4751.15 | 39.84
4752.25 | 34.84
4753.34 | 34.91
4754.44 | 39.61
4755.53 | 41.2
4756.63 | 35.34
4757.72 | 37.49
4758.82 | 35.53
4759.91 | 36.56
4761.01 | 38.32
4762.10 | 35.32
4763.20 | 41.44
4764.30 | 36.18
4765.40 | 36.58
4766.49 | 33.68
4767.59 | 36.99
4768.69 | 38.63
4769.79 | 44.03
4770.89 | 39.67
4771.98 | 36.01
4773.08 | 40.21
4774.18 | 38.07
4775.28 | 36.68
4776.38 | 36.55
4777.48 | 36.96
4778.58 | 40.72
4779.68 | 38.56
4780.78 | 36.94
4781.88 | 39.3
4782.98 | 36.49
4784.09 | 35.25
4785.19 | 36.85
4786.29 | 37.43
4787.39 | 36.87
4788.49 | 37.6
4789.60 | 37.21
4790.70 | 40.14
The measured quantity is -1.9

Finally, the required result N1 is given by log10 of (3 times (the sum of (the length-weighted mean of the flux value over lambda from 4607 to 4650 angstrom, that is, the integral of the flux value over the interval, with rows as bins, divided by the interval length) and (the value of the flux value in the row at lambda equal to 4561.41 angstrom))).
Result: 2.364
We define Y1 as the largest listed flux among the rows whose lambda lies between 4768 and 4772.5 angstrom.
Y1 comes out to 44.03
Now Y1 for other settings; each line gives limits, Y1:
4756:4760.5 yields 37.49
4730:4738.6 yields 39.97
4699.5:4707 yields 38.31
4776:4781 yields 40.72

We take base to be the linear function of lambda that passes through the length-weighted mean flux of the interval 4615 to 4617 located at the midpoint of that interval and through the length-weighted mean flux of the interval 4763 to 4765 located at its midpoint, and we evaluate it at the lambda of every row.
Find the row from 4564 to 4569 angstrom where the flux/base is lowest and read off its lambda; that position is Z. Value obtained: 4566.66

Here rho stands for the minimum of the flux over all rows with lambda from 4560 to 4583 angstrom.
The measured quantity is 32.25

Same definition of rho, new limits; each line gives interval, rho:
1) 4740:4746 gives 36.93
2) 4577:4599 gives 32.51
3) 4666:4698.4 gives 32.82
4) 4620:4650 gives 34.42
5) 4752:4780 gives 33.68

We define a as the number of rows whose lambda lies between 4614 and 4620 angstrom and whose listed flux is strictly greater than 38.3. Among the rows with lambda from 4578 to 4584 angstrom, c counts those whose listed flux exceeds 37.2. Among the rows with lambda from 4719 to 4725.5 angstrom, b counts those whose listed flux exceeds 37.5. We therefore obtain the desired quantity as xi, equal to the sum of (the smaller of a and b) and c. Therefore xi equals 5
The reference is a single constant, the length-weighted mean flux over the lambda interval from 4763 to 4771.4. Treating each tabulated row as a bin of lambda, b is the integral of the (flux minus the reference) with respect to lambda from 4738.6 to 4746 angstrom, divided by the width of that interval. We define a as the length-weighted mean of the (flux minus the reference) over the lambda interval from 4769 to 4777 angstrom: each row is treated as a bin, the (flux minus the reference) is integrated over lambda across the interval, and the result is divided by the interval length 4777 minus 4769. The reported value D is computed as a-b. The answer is 0.0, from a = 0.5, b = 0.5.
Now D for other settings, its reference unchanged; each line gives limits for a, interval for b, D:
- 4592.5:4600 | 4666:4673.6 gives 1.4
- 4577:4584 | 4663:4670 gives -0.6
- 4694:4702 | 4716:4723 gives -0.4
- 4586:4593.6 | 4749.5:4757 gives -0.1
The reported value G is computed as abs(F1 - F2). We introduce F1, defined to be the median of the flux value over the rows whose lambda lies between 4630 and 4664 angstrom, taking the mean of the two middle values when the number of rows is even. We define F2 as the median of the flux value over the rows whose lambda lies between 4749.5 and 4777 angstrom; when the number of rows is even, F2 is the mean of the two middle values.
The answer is 0.2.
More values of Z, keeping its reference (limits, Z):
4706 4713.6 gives 4713.02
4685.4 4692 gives 4688.12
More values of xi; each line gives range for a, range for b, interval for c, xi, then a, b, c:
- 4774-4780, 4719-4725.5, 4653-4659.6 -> 3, 2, 4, 1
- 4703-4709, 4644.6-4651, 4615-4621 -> 5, 1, 2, 4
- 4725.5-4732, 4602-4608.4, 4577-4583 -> 4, 1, 1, 3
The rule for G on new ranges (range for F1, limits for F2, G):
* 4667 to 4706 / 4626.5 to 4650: 0.6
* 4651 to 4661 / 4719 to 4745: 2.1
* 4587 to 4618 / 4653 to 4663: 1.8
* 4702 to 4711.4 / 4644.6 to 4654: 1.5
